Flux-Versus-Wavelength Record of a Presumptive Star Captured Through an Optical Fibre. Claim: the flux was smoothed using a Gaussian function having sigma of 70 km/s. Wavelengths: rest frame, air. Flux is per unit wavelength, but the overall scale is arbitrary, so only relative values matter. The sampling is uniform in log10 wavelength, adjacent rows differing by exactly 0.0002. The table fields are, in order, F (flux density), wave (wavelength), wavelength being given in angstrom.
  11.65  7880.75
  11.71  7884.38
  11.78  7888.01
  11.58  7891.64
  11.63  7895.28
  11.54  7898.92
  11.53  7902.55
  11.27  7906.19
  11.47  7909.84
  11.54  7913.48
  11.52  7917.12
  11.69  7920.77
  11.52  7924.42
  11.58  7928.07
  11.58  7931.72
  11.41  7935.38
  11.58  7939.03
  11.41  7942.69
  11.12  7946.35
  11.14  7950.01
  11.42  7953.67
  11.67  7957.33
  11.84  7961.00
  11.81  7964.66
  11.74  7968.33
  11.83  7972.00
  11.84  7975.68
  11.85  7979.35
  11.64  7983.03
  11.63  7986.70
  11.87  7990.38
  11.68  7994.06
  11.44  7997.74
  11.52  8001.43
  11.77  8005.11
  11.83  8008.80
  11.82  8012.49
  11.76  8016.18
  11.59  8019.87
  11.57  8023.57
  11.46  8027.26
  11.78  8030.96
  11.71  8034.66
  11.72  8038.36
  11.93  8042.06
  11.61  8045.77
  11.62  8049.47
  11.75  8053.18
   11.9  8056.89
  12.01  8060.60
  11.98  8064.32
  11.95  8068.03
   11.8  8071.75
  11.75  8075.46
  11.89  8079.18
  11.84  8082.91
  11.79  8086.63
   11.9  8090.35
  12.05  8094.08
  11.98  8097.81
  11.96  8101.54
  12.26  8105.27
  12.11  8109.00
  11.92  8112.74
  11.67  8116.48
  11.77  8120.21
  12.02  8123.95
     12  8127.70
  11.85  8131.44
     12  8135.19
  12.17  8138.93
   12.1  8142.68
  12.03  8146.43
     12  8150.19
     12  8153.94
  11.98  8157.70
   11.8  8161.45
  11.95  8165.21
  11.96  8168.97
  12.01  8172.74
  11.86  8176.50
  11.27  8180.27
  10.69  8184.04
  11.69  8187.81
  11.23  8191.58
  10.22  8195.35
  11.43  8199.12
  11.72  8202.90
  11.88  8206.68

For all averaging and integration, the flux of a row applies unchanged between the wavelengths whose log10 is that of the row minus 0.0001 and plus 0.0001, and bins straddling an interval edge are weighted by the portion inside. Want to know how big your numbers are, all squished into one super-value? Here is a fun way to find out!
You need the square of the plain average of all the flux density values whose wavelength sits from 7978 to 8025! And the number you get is 137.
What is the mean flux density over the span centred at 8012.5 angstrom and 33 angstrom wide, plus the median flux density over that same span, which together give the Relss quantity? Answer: 23.2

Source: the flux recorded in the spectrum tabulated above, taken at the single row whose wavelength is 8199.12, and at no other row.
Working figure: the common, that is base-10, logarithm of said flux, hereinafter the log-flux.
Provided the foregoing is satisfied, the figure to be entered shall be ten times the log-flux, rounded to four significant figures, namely 10.58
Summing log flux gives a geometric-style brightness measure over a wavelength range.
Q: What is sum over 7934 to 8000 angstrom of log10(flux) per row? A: 19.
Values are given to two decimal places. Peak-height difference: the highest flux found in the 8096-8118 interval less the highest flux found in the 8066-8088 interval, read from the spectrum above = 0.31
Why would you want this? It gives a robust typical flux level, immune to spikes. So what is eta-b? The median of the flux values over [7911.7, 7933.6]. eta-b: 11.6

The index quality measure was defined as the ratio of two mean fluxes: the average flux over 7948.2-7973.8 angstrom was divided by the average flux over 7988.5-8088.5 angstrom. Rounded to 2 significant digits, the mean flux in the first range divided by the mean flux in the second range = 0.99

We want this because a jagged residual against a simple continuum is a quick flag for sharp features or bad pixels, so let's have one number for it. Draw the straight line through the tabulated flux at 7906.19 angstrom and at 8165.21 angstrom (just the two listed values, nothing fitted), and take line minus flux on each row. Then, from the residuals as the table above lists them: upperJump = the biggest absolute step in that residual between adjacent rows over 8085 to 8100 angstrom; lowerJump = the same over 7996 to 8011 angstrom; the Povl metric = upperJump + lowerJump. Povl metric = 0.38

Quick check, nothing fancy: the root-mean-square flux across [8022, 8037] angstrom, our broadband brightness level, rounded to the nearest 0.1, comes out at 11.6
